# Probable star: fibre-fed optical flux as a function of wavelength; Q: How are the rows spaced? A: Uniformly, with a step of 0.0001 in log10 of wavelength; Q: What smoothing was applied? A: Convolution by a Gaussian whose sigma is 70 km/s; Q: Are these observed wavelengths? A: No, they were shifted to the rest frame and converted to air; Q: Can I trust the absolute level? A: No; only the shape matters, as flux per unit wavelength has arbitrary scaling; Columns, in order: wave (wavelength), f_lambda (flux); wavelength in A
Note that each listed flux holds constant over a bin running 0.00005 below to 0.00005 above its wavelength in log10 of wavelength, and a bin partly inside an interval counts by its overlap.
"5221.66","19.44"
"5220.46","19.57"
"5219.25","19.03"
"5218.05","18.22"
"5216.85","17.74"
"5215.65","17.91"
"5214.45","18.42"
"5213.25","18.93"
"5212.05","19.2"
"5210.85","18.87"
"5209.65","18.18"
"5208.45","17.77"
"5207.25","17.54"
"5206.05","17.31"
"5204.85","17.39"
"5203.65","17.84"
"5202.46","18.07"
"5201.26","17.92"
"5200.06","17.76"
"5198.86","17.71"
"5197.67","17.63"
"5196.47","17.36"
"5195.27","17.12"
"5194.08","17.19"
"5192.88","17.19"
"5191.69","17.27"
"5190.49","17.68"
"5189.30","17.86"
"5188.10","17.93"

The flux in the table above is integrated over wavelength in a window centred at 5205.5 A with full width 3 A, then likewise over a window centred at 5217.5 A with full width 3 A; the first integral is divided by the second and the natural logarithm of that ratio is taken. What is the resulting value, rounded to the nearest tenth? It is 0.0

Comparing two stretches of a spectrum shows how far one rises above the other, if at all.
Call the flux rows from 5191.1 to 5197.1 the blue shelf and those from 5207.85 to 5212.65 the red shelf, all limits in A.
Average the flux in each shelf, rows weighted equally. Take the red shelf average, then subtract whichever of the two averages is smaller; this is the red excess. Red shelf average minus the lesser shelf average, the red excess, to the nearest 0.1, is 1.3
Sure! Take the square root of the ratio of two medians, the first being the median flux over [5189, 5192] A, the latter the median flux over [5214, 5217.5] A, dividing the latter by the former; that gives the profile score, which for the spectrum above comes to 1.01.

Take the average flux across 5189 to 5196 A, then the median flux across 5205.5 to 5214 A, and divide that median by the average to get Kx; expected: 1.046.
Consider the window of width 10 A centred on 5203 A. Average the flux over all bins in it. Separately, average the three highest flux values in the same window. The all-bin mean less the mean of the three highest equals -0.25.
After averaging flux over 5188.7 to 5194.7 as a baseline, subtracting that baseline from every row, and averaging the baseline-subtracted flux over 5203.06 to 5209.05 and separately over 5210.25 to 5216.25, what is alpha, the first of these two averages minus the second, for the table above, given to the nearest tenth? -1.1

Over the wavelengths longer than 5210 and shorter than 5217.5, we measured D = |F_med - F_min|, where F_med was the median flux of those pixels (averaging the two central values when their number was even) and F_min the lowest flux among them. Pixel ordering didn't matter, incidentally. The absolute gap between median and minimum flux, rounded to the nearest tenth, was 0.9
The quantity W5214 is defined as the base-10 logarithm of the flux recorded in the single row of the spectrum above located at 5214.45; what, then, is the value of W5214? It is 1.27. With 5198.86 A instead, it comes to 1.25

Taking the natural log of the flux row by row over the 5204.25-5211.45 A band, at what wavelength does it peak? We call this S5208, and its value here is 5210.85 A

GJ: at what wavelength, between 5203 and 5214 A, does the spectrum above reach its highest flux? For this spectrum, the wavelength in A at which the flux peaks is 5212.05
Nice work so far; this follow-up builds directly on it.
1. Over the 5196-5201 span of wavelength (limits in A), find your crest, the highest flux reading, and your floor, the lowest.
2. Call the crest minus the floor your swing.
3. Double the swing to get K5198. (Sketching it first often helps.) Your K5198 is 0.80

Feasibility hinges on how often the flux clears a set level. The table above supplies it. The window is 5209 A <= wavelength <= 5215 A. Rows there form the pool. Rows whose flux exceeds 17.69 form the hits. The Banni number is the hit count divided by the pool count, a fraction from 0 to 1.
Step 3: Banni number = 1.0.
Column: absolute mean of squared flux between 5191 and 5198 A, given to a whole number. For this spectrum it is 299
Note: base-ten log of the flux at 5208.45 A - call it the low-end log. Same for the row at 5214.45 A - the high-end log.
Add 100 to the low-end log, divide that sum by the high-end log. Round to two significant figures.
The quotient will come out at 80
